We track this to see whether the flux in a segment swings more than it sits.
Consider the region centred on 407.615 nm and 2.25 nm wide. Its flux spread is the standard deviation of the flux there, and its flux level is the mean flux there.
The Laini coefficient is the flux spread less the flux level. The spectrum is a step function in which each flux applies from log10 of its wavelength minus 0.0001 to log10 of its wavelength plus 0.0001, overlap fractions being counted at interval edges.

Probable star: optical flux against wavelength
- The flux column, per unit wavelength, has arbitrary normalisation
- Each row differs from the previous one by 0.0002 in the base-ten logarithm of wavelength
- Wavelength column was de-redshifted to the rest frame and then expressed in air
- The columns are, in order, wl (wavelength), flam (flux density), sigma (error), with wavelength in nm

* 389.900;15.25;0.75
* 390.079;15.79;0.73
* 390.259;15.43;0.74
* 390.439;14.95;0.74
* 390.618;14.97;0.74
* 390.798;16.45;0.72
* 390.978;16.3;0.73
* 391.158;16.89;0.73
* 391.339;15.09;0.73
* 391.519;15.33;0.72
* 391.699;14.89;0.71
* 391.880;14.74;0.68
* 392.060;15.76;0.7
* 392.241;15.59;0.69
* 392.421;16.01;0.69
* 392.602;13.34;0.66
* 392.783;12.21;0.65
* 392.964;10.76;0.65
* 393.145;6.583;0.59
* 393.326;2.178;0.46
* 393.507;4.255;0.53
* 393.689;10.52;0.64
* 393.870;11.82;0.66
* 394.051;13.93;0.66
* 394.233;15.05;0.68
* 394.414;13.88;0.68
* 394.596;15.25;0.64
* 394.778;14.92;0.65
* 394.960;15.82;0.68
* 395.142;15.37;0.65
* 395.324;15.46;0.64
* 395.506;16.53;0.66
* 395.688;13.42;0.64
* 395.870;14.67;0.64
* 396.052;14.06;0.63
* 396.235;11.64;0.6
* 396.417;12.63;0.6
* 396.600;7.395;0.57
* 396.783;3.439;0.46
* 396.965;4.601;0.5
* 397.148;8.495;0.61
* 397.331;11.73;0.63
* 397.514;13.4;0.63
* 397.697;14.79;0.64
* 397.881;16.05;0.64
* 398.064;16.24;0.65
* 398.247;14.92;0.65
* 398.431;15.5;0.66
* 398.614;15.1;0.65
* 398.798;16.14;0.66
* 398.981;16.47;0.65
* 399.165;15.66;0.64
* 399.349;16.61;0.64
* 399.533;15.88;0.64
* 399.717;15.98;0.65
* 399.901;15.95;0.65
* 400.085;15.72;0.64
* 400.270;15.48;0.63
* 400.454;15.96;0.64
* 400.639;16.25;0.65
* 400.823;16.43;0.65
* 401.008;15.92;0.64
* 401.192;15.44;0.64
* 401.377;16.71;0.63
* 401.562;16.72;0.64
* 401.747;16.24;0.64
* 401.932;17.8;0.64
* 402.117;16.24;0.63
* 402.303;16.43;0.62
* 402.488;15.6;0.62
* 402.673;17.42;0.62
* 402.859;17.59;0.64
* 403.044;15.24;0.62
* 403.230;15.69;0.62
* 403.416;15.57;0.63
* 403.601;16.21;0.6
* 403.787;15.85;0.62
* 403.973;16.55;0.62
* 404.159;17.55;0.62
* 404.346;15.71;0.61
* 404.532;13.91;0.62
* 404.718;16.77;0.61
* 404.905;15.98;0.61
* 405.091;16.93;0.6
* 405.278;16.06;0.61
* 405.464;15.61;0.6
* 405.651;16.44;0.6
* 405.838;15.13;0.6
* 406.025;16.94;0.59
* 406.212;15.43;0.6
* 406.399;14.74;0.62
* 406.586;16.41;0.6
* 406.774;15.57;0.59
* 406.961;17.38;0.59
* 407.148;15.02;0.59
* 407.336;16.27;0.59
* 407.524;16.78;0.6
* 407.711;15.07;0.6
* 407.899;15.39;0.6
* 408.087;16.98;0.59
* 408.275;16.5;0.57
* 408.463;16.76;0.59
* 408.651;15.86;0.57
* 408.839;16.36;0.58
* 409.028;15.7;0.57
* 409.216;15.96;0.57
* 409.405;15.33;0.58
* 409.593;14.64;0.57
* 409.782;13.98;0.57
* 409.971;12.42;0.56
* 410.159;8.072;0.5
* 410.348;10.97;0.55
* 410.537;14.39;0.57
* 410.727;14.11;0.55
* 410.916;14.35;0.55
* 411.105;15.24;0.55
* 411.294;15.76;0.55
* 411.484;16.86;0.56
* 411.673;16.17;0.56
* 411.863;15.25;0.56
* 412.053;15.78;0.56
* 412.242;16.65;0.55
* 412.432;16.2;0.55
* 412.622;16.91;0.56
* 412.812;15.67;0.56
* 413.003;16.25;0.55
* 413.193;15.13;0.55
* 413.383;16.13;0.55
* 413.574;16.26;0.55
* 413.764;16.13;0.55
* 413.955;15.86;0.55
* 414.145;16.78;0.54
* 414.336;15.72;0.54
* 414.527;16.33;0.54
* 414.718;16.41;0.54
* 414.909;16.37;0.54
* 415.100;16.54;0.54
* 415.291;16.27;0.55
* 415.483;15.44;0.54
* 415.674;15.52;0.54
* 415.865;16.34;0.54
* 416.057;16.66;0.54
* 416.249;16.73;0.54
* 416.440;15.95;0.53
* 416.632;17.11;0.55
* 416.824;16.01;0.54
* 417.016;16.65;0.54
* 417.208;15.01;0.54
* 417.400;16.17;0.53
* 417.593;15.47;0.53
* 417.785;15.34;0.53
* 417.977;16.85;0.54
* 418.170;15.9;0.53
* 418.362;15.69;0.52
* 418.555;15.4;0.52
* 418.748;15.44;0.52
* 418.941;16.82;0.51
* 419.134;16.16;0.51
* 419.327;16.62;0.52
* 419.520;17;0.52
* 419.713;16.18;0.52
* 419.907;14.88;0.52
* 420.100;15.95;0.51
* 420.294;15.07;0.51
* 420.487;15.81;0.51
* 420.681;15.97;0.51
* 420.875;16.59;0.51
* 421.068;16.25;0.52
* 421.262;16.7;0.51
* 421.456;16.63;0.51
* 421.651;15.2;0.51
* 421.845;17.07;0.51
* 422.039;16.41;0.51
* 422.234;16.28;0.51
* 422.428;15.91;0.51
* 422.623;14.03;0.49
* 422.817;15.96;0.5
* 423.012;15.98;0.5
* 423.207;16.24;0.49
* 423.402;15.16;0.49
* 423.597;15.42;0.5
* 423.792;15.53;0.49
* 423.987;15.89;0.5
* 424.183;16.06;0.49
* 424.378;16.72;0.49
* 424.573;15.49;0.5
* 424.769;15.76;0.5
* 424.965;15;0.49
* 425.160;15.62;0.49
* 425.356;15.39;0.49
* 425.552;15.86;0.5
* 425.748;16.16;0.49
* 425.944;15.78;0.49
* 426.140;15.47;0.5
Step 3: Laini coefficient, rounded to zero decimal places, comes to -15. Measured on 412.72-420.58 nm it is -15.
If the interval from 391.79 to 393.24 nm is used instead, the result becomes -10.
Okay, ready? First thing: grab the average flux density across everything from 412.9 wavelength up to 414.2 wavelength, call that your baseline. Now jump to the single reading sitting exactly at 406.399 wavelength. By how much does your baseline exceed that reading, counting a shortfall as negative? 1.3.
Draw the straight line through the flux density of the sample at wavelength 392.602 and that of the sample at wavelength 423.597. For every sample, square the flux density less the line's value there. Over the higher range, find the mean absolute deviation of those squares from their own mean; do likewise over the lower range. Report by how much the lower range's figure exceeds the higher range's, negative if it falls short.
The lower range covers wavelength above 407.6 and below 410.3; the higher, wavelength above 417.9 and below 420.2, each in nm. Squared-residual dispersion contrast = 4.3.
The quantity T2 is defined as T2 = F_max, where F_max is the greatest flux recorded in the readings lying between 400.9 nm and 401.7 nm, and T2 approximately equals 16.72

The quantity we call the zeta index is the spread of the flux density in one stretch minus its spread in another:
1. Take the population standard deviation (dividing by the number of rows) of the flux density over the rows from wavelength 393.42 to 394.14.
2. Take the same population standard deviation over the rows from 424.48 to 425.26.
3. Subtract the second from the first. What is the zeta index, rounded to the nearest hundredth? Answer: 3.32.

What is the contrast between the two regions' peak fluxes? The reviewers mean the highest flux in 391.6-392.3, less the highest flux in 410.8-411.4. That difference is 0.00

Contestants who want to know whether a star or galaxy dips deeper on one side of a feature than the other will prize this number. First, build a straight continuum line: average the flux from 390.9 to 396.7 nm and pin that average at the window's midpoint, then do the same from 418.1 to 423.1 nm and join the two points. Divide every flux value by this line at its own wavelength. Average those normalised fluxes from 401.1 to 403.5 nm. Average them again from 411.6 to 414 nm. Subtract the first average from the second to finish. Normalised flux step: -0.11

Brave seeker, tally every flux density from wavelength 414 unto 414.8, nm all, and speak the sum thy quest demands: 65.2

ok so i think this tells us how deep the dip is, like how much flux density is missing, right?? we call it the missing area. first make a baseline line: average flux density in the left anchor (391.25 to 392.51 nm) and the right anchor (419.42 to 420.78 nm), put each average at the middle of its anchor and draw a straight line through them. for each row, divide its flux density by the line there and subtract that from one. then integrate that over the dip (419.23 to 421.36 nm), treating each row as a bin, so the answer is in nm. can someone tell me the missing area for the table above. -0.034 nm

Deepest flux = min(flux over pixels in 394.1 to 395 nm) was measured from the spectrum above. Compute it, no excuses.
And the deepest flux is 13.88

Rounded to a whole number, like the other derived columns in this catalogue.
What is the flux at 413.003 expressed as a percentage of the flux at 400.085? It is 103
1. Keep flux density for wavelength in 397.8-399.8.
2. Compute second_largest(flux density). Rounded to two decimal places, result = 16.47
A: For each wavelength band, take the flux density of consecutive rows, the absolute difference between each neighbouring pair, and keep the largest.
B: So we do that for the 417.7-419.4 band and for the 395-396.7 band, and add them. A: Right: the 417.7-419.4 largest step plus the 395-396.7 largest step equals 7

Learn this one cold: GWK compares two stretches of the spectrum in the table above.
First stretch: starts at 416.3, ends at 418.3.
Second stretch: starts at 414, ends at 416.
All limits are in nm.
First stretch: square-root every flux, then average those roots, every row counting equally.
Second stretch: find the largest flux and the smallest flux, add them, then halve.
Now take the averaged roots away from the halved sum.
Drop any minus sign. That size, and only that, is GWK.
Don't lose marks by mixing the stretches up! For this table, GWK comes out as 12.1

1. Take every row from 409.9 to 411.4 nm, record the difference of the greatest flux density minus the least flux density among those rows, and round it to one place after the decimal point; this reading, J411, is 7.7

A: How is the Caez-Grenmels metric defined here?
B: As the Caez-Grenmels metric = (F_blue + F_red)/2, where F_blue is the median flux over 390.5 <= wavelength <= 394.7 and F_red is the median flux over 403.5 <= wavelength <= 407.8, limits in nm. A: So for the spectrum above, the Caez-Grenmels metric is 15.5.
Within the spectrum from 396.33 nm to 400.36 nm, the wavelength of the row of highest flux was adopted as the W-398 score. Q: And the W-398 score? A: 399.349 nm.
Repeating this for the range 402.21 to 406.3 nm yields 402.859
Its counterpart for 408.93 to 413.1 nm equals 412.622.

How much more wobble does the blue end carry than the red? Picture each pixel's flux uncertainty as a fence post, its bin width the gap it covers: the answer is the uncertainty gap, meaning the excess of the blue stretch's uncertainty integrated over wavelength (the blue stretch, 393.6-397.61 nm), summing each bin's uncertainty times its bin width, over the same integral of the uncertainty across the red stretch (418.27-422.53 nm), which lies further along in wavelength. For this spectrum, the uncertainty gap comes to 0.32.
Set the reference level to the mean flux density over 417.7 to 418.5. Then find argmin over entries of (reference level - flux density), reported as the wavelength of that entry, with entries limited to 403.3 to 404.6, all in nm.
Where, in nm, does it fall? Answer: 404.159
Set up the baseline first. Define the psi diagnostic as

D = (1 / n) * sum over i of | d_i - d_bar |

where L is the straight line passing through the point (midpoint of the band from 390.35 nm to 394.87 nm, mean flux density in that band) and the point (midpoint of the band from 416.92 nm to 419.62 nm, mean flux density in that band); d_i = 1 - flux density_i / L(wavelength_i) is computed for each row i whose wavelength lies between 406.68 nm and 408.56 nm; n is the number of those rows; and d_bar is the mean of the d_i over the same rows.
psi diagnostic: 0.047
